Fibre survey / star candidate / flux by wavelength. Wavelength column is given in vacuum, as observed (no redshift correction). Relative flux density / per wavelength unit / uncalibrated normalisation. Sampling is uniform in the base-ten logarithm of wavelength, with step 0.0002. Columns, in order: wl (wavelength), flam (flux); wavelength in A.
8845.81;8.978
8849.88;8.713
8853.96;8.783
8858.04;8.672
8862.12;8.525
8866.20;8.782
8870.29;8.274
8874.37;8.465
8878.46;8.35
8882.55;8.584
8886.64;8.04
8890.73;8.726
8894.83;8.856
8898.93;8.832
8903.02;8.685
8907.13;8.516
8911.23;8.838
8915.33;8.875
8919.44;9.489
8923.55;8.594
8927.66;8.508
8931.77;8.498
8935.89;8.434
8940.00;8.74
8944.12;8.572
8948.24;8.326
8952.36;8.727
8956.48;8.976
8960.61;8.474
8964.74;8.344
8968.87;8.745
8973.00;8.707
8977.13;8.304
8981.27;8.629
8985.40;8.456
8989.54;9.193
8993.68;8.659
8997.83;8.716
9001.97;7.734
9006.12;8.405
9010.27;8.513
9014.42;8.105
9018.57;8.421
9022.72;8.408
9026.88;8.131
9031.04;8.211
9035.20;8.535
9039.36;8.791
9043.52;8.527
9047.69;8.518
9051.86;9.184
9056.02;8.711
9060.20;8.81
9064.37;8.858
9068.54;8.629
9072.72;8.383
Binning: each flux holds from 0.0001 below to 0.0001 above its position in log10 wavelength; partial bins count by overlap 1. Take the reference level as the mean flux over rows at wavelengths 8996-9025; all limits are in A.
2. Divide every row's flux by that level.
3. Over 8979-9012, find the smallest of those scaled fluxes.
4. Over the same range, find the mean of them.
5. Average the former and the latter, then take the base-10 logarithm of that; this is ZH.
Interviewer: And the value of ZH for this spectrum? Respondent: -0.010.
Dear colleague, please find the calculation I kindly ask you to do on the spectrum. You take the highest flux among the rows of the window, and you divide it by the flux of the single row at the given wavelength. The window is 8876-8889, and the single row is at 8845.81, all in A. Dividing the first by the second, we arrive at 0.96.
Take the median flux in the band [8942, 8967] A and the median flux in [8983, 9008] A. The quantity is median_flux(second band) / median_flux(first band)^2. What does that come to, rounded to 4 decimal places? 0.1178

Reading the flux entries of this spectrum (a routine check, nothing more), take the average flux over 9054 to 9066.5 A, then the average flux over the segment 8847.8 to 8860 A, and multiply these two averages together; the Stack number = 76.7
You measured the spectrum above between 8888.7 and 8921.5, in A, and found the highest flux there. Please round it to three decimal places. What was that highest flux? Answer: 9.489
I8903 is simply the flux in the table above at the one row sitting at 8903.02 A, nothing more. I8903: 8.685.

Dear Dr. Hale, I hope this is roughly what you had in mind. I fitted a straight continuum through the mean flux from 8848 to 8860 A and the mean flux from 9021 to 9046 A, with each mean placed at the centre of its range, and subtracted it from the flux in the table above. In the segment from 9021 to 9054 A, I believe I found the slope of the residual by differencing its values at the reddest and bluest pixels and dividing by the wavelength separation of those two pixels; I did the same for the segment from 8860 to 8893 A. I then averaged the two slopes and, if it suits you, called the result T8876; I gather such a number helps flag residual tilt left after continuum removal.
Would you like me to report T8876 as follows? 0.018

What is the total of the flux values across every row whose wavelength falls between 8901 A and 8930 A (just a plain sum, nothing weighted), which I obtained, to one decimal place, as 61.5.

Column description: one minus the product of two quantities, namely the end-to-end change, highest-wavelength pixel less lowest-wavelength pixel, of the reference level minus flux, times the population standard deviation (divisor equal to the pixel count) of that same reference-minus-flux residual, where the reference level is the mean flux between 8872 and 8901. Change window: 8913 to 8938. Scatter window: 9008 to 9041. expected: 0.90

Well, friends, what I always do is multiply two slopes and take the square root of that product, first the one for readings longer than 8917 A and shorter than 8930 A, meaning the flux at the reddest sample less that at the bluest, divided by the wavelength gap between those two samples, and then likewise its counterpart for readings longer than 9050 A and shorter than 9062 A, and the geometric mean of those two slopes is 0.073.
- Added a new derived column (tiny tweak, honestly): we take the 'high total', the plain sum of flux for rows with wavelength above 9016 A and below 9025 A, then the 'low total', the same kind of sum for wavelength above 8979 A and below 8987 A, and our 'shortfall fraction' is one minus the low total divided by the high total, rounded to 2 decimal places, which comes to -0.02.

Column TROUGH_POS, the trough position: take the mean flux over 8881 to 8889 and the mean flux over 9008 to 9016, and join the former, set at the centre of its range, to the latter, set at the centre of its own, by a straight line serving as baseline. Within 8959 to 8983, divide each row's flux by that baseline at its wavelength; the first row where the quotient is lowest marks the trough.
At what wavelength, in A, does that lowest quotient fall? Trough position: 8977.13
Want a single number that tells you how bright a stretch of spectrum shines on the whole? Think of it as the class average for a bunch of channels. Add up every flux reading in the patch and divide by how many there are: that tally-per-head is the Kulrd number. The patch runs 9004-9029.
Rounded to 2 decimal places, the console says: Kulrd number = 8.33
